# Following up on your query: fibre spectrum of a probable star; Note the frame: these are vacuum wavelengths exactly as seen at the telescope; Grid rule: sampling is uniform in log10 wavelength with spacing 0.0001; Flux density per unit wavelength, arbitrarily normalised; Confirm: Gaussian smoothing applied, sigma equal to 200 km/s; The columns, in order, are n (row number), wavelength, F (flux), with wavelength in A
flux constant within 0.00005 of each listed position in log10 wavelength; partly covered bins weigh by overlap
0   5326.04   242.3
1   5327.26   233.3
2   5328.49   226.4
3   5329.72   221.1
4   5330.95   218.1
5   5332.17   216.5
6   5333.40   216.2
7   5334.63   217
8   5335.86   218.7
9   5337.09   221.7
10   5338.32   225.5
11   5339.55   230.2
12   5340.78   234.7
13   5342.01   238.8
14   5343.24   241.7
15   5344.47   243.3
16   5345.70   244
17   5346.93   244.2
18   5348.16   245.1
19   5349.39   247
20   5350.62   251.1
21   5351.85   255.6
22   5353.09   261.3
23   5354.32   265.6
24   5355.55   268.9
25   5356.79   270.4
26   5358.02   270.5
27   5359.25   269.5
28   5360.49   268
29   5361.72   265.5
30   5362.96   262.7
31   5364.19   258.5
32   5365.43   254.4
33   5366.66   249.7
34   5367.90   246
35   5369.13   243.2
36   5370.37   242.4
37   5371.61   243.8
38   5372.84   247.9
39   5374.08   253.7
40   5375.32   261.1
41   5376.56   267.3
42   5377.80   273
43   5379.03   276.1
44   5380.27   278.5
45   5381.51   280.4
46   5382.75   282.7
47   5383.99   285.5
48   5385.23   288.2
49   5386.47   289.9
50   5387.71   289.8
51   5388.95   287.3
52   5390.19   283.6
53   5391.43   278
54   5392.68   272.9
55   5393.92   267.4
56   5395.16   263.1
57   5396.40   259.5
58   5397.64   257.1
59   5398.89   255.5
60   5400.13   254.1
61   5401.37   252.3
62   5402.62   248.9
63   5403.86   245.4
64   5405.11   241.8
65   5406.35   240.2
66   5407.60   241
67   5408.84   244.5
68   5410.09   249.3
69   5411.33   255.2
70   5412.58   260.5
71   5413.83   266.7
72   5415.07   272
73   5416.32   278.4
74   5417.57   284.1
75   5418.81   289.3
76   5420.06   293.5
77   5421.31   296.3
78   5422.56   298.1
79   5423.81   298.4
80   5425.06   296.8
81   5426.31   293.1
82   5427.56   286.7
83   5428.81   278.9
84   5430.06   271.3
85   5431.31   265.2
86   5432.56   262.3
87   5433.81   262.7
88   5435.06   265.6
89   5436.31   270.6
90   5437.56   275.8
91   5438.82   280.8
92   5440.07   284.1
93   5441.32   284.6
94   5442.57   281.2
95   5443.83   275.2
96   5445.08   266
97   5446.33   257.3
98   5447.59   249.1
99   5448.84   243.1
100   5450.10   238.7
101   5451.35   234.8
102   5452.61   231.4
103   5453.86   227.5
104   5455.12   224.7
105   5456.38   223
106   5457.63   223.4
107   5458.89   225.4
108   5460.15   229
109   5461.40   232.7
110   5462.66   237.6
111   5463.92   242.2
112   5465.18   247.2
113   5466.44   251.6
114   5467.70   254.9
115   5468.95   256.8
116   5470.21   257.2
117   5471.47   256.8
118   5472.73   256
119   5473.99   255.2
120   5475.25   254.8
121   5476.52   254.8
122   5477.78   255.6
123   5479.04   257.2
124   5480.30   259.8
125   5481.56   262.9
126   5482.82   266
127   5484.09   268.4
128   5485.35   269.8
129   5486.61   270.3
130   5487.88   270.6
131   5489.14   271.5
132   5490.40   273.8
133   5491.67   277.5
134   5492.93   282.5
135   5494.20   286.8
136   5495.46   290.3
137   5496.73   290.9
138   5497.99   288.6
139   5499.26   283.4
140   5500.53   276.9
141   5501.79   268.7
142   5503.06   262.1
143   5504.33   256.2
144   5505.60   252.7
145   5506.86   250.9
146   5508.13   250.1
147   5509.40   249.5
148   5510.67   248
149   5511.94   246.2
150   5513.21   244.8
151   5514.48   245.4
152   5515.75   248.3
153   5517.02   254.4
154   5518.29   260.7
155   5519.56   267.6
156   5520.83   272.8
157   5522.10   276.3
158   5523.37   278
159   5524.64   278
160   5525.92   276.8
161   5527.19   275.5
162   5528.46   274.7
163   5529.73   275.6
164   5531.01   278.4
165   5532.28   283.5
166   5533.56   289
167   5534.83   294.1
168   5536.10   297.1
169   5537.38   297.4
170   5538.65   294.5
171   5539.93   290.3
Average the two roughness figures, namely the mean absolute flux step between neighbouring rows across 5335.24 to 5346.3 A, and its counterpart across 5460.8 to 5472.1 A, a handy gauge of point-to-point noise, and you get 3.1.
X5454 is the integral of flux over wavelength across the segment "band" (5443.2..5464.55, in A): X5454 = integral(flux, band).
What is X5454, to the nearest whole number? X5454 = 5100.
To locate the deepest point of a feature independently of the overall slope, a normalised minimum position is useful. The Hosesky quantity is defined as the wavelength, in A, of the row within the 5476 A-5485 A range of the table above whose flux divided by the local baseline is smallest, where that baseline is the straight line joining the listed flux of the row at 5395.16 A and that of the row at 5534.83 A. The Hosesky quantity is 5476.52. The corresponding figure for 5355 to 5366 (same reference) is 5365.43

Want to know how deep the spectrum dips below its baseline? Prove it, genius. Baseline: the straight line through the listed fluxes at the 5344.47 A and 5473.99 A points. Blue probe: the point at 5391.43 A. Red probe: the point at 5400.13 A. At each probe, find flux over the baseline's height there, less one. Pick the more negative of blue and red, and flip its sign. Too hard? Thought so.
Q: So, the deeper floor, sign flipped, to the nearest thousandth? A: -0.023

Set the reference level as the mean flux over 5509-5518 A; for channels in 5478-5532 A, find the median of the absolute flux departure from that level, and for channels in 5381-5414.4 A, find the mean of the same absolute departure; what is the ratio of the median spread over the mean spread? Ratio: 1.19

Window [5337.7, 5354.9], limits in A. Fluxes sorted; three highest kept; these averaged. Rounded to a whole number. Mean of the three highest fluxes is 261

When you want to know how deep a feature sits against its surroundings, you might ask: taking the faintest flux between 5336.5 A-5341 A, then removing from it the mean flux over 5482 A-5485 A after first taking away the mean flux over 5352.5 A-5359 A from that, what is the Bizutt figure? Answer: 222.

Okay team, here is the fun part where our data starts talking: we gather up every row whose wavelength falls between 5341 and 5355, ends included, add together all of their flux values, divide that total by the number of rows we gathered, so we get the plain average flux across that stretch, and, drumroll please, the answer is 249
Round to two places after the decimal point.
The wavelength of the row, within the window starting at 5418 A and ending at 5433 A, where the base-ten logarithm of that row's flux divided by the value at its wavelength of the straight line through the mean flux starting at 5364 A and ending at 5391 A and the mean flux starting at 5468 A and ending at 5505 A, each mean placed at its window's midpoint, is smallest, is 5432.56 A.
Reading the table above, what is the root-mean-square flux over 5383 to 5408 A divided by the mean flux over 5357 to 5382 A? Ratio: 1.019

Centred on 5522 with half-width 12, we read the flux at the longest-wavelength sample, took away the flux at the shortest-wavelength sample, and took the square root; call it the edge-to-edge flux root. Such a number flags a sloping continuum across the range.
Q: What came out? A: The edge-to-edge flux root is 6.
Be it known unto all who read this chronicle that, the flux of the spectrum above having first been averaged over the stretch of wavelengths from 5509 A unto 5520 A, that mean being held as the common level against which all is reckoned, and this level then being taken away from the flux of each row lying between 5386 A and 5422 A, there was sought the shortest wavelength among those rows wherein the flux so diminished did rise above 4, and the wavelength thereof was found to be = 5386.47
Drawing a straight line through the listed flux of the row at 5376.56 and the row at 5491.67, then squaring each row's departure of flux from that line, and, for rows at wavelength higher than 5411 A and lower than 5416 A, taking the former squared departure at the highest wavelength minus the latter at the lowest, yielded -229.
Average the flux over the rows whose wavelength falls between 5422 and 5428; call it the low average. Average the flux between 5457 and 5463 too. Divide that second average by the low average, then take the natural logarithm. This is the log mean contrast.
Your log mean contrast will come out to -0.25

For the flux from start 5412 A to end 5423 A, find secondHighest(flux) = 296.3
